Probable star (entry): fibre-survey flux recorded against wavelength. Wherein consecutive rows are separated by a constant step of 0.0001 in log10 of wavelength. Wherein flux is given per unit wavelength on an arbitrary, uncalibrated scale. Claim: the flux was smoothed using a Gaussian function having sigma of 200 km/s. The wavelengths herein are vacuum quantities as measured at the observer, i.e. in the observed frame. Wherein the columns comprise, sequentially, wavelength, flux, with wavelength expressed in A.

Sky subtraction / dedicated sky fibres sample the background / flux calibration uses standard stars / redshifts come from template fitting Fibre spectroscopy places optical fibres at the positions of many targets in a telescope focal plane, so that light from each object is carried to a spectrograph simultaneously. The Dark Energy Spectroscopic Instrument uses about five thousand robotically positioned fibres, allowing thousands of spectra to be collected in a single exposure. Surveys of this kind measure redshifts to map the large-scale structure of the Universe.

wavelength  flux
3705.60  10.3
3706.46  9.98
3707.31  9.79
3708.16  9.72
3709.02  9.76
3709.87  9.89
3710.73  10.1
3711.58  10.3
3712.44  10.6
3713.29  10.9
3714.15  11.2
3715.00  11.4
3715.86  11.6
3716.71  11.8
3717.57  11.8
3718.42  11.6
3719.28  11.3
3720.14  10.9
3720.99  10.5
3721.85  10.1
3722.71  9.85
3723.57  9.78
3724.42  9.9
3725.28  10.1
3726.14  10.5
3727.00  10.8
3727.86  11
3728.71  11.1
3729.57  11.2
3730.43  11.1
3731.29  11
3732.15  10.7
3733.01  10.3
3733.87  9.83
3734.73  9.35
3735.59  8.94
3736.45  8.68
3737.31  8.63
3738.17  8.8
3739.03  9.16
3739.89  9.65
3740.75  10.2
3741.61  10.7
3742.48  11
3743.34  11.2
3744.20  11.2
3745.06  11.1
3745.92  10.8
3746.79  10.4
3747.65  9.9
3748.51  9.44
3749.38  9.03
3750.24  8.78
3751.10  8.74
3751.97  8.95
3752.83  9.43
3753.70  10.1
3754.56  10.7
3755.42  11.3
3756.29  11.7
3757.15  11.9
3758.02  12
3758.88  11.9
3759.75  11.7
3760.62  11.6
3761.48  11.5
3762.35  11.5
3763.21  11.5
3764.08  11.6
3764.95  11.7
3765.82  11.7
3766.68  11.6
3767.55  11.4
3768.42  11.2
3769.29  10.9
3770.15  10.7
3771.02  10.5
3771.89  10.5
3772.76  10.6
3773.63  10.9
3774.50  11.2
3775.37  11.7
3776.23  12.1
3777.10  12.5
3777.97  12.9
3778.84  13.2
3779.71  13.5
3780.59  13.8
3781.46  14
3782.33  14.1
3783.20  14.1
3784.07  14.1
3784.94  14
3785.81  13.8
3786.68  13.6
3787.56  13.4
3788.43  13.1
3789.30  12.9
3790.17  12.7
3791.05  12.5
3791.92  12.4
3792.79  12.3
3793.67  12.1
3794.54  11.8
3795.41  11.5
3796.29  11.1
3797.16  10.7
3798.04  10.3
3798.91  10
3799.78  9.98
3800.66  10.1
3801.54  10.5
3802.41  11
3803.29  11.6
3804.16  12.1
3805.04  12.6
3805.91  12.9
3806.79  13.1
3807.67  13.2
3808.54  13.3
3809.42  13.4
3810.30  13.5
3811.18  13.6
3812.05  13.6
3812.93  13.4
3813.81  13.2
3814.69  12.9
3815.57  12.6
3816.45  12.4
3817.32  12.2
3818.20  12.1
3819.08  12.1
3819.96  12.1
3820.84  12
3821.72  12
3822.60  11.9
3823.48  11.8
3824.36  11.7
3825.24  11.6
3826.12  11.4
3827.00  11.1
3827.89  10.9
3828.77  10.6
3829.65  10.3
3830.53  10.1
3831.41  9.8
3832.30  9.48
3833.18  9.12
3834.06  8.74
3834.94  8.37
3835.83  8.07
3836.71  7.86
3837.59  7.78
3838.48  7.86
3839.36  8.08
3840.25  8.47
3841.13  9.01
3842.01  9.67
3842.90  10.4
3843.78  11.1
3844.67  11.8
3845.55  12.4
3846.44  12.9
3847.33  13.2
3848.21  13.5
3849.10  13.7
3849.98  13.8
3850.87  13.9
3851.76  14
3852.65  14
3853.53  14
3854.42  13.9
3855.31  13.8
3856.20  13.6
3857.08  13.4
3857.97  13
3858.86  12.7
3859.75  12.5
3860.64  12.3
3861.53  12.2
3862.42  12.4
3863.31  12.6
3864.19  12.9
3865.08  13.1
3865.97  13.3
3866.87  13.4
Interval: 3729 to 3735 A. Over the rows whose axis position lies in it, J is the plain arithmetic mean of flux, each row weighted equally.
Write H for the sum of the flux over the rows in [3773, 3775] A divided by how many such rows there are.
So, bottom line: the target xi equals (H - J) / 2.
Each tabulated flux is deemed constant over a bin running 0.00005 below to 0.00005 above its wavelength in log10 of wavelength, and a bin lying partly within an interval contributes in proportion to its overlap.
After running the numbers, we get 0.28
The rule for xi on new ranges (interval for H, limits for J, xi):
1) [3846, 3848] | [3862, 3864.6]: 0.21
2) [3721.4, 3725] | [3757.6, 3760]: -0.98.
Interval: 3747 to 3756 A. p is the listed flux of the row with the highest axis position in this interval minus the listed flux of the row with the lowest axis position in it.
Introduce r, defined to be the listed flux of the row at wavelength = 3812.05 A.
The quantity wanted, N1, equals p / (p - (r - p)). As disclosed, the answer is -0.13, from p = 1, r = 13.6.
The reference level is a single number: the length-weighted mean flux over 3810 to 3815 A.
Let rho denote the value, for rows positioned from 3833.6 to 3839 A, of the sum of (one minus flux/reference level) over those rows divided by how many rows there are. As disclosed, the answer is 0.39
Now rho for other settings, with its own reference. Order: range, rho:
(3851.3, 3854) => -0.05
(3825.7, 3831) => 0.20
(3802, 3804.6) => 0.14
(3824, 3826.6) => 0.14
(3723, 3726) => 0.26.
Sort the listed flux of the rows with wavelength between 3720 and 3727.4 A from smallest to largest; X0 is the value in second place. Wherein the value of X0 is 9.85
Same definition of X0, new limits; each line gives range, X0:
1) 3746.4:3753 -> 8.78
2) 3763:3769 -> 11.4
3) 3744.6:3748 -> 10.4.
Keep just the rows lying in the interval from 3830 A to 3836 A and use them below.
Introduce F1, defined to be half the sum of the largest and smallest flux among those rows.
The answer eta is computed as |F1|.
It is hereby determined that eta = 9.1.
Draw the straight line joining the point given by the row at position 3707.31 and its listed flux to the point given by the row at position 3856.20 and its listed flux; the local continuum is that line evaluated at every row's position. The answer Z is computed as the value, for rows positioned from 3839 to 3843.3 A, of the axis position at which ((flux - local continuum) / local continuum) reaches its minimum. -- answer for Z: 3839.36 A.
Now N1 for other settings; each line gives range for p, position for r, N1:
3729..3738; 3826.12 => 0.16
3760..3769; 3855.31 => 0.03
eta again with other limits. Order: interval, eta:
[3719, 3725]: 10.5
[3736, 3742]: 9.7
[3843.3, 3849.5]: 12.4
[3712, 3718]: 11.2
